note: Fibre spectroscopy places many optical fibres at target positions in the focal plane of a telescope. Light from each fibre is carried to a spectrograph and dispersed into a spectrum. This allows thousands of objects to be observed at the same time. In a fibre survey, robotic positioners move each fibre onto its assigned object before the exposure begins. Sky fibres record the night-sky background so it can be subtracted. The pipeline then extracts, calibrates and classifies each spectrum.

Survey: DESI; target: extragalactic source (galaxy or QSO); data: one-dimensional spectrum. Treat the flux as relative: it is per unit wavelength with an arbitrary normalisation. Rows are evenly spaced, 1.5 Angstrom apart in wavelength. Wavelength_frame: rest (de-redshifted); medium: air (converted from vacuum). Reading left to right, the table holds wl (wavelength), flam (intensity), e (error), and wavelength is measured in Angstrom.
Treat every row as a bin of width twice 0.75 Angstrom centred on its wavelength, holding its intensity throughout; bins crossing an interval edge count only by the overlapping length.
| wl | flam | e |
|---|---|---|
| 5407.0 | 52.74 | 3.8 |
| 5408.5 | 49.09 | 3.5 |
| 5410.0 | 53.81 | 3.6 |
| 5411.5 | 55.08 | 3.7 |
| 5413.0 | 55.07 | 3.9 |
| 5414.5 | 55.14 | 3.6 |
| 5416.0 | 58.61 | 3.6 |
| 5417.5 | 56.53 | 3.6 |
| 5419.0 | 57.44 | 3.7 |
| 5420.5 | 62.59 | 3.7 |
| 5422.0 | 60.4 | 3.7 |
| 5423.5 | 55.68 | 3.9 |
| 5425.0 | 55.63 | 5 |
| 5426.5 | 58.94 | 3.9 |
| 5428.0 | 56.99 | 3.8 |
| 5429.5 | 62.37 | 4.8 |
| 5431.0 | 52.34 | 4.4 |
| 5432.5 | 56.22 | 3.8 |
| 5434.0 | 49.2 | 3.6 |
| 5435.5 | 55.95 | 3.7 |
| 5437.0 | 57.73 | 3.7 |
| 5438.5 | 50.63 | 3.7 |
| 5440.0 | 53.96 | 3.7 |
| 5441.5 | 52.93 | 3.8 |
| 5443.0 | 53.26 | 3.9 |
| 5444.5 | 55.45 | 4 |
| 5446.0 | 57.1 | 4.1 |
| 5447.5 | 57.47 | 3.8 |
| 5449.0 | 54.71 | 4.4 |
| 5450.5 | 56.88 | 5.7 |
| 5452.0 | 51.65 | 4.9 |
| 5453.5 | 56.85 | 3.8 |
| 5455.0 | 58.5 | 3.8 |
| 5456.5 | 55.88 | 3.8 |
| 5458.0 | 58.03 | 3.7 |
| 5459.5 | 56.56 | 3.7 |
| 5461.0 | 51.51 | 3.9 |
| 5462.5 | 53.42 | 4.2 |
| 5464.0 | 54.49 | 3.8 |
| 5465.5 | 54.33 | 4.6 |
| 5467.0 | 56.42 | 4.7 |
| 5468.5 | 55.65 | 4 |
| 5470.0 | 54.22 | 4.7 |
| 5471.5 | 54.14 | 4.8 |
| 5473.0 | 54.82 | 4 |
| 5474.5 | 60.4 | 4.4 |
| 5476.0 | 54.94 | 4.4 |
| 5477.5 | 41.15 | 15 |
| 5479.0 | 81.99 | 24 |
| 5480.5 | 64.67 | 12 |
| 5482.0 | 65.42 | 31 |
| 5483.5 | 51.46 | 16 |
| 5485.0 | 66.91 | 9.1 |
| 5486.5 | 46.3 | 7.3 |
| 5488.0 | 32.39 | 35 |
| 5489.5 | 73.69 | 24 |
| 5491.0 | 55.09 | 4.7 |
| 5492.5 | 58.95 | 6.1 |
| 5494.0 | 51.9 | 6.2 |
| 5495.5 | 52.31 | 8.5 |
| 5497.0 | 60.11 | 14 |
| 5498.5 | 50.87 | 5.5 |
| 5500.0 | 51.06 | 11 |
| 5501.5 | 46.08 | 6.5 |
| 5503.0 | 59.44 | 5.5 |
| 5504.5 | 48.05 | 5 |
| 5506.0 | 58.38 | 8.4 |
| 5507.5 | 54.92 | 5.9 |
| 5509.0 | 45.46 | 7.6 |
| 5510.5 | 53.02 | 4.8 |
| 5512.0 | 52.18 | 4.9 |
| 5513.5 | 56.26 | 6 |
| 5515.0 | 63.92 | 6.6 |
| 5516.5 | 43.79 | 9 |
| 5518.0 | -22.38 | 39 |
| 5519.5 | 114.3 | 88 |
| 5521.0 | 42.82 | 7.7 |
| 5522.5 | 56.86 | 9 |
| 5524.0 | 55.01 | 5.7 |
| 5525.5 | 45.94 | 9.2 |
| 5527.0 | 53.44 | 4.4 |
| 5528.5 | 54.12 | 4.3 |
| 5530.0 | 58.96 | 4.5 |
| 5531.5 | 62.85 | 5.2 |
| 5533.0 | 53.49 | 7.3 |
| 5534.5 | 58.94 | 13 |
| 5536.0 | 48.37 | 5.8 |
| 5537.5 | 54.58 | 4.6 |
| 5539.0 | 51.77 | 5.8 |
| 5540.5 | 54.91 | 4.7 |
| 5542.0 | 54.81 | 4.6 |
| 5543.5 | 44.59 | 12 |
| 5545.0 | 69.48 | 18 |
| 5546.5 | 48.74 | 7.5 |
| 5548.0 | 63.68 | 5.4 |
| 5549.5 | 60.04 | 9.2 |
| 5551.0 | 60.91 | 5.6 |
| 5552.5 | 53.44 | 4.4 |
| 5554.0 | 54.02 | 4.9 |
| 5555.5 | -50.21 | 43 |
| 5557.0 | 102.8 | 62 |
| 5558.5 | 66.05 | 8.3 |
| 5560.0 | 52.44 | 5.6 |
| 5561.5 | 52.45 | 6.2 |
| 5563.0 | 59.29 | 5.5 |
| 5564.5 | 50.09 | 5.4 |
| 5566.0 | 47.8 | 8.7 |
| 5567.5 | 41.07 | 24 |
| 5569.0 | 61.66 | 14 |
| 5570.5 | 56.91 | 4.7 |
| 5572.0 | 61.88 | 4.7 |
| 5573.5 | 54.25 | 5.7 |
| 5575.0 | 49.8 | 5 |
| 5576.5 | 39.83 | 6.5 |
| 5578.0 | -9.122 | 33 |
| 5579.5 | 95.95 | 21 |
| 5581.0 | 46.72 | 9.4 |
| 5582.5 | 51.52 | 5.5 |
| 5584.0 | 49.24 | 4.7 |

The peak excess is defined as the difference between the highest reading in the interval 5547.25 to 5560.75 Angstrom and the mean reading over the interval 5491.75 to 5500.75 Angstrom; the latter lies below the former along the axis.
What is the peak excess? 49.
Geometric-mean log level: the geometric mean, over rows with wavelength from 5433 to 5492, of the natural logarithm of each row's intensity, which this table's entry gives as 4.01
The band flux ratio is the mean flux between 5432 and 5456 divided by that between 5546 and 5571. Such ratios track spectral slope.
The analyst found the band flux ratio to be 1.06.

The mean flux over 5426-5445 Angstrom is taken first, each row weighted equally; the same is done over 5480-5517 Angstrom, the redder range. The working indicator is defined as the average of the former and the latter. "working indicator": 54.8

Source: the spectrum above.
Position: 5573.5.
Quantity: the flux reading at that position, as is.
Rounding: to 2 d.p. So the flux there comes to 54.25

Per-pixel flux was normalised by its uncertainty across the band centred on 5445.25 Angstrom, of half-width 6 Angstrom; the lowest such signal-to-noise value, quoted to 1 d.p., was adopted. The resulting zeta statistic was 10.0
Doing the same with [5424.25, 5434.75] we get 11.1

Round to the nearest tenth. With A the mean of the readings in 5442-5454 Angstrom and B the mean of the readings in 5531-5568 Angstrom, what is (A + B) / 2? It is 54.0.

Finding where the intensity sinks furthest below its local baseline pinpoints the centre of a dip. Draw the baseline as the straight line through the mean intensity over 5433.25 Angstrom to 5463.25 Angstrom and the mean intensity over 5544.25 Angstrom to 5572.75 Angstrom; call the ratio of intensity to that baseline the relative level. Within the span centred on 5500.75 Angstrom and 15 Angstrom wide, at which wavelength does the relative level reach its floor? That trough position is 5501.5 Angstrom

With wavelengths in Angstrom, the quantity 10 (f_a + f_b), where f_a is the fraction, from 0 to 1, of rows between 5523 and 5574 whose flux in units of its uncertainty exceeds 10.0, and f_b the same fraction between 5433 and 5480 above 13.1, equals 10.6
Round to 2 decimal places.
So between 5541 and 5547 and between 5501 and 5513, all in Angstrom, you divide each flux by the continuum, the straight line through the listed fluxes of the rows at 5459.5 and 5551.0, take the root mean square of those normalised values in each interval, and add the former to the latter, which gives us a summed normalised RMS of 1.80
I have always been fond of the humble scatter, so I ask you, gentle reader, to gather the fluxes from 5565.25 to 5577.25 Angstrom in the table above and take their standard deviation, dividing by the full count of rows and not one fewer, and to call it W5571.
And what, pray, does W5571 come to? 8.0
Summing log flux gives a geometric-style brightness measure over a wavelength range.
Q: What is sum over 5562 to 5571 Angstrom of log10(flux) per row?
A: 10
